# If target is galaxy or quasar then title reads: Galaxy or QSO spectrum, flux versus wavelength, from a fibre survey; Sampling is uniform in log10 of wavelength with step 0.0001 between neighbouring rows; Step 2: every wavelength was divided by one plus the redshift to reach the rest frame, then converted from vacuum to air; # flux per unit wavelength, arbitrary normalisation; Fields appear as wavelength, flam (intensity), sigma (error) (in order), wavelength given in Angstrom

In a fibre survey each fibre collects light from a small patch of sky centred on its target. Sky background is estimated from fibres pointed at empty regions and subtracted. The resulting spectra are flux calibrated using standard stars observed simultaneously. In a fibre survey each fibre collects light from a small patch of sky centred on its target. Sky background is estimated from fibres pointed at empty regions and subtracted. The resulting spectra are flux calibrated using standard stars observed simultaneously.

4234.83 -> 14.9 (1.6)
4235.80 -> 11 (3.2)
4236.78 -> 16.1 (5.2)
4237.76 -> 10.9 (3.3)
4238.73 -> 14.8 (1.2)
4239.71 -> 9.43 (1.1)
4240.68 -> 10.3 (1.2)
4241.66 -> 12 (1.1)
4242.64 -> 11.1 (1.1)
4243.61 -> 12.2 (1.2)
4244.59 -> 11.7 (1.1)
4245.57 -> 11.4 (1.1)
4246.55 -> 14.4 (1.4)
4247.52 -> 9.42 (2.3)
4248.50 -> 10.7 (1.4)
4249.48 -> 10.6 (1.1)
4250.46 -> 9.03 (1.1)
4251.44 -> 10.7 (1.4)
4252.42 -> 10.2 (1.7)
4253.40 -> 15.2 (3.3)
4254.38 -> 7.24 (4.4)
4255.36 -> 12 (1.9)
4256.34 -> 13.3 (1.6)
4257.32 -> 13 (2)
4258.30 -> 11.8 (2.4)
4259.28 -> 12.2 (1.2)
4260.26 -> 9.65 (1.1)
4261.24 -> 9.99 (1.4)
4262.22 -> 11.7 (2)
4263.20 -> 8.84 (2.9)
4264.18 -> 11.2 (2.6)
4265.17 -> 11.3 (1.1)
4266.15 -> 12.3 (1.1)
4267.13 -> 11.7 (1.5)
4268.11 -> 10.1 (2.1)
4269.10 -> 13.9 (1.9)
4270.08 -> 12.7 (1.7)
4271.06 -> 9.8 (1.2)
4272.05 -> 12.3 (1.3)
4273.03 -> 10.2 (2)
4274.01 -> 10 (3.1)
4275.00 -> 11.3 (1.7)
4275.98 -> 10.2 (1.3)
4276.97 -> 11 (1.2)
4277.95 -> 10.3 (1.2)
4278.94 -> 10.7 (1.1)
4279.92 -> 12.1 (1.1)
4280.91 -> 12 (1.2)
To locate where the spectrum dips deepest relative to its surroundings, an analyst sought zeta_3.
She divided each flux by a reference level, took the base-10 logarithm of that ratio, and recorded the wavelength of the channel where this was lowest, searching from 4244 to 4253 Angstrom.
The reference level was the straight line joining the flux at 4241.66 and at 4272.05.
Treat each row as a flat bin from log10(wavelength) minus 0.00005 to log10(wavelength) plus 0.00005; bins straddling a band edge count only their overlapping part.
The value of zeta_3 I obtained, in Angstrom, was 4250.46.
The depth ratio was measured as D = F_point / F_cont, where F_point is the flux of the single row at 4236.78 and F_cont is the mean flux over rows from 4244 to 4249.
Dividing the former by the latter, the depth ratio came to 1.40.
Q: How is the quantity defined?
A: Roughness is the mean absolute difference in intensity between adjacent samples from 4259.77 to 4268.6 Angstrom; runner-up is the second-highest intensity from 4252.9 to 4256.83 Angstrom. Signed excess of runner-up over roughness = 12.0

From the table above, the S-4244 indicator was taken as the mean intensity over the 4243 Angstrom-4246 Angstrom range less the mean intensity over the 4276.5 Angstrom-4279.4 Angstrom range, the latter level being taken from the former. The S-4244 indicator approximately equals 1.1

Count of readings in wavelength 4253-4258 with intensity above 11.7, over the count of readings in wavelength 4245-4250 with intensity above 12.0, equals 4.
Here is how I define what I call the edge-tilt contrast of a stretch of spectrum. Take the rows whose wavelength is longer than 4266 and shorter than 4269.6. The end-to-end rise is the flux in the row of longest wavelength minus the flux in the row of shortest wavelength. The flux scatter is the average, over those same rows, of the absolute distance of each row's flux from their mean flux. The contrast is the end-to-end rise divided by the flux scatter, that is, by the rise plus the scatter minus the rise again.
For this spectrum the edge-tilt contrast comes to 1.5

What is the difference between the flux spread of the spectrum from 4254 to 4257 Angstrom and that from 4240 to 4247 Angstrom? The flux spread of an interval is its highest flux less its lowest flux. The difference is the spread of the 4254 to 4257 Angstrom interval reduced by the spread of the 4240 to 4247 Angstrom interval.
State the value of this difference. 2.0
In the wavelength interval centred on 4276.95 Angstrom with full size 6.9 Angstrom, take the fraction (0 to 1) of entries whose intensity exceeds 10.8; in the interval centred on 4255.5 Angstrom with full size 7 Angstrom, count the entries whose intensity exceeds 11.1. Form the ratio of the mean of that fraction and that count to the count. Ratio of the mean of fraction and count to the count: 0.54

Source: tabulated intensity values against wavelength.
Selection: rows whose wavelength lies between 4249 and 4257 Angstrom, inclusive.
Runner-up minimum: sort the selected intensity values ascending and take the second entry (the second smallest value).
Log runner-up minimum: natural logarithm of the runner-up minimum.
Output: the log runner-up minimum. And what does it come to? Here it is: 2.20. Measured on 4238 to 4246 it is 2.33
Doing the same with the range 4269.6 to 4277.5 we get 2.30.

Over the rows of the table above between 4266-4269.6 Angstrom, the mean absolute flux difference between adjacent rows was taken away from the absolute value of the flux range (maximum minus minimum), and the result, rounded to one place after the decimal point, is 1.8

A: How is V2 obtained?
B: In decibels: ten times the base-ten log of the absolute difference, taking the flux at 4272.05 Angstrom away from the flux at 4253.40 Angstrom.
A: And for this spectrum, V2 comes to 4.6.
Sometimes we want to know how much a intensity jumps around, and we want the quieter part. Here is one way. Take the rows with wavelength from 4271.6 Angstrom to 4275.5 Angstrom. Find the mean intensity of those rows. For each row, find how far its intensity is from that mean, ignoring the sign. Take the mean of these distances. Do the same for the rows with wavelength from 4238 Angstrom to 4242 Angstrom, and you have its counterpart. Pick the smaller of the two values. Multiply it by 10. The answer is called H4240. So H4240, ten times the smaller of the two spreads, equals 8.5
